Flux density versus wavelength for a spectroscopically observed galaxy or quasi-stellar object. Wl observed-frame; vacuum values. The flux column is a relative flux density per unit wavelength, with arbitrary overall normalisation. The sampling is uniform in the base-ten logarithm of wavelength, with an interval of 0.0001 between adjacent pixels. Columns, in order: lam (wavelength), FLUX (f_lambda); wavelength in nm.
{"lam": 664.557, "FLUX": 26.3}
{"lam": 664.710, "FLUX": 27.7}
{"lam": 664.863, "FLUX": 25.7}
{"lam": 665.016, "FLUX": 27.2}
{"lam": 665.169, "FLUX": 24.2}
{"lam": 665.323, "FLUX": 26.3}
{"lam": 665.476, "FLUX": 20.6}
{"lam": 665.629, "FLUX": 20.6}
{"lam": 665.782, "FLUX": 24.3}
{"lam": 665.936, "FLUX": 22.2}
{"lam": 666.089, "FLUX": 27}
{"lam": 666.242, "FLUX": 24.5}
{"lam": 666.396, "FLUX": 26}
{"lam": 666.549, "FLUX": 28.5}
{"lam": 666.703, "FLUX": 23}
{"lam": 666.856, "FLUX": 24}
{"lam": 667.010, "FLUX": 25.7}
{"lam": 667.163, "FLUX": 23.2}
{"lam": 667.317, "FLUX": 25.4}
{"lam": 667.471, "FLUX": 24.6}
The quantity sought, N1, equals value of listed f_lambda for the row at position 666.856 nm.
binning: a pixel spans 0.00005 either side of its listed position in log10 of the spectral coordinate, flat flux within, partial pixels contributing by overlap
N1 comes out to 24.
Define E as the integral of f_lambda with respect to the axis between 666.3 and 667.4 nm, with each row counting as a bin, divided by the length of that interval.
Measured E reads 25.1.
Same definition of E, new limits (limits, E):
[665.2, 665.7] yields 22.7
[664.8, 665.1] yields 26.4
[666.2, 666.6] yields 26.3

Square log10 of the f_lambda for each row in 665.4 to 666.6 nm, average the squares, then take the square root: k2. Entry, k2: 1.38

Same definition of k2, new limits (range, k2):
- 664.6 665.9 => 1.39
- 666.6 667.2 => 1.38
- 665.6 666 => 1.35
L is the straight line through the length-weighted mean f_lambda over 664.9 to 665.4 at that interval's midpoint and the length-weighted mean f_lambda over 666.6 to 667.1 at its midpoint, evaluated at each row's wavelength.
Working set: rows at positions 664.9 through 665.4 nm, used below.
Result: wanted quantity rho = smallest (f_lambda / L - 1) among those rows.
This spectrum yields -0.06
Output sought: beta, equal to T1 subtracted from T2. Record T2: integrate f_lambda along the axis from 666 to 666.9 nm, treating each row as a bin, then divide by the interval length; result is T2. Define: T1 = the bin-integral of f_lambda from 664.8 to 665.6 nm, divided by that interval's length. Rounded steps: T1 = 24.5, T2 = 26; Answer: 1.0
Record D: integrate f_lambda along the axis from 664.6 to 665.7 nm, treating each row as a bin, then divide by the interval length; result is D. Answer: 24.7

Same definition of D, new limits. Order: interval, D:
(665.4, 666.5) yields 23.7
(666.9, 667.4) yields 24.7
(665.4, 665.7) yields 20.6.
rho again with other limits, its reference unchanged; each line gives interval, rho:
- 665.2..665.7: -0.19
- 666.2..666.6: -0.02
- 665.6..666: -0.19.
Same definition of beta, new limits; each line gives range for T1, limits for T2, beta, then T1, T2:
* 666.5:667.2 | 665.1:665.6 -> -1.5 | 24.8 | 23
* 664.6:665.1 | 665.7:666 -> -3.6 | 26.8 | 23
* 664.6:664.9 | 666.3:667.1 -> -1.4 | 26.8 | 25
